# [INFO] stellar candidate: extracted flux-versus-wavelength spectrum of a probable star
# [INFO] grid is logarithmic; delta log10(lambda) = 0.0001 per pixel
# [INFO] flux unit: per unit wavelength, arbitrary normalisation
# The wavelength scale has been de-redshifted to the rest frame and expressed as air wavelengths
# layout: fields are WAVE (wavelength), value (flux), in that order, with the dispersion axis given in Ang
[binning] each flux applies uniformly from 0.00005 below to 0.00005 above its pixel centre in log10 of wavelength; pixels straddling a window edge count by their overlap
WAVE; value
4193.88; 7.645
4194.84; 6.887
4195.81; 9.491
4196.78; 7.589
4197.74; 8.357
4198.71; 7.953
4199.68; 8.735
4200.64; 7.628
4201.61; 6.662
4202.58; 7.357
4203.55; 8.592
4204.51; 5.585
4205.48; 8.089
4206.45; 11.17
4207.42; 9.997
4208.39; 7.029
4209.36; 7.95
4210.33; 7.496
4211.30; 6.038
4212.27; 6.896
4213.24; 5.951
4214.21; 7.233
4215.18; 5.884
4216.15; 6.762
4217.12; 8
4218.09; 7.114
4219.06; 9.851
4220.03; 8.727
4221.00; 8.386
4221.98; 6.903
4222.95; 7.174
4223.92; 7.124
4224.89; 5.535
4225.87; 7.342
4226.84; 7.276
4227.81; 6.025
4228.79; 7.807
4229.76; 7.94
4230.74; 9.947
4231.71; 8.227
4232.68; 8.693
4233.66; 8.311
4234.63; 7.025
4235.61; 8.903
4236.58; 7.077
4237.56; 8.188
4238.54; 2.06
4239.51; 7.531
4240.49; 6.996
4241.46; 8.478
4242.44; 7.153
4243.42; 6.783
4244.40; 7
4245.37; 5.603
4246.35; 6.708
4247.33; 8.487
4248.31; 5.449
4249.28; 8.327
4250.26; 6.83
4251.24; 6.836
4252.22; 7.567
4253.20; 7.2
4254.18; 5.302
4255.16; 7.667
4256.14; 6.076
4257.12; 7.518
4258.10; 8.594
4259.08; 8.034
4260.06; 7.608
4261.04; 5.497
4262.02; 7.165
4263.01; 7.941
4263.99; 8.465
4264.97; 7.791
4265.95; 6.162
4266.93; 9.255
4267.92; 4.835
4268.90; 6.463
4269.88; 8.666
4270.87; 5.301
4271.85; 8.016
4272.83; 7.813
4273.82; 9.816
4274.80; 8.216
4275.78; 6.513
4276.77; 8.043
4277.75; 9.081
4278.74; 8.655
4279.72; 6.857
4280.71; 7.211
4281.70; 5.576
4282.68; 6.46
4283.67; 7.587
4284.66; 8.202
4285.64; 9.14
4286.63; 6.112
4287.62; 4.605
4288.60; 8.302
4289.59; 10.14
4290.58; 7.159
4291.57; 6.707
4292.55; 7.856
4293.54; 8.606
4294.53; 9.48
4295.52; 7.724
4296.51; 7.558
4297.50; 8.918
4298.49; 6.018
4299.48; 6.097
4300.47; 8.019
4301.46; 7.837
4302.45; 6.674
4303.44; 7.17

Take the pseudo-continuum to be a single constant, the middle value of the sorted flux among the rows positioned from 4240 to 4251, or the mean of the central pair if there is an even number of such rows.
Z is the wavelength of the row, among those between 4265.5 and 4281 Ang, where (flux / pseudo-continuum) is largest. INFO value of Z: 4273.82 Ang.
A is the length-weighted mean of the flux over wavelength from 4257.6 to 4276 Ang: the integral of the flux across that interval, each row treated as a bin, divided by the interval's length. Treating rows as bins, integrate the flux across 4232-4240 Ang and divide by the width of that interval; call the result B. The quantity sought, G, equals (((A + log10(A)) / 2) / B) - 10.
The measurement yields -9.42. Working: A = 7.50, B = 7.25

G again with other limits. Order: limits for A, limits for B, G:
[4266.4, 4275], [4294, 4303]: -9.44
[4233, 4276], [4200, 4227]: -9.46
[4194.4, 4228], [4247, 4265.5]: -9.42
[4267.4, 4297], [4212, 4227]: -9.42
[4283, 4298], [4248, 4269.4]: -9.39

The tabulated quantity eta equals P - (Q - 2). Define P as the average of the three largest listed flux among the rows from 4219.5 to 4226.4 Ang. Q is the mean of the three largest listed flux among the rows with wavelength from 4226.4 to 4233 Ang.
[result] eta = 1.2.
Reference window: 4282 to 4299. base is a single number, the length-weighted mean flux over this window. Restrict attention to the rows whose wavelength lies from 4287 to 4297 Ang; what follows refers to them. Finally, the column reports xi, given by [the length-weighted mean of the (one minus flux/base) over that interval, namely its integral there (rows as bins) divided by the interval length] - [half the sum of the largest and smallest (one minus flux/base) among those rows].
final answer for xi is -0.055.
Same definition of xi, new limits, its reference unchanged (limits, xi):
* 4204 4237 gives 0.094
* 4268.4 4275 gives -0.023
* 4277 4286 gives -0.036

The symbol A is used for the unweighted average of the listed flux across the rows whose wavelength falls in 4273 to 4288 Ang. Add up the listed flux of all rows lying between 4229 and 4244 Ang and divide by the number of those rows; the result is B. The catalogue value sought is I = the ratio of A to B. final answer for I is 0.99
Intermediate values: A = 7.47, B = 7.55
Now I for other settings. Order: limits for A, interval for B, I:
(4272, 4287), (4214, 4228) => 1.05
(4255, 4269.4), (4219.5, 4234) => 0.95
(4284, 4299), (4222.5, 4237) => 1.02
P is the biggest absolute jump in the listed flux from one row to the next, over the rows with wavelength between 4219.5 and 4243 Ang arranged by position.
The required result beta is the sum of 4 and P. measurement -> 10.1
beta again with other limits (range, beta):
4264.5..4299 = 8.4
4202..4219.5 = 7.1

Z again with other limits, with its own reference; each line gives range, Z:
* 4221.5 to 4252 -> 4230.74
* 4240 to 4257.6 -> 4247.33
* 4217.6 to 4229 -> 4219.06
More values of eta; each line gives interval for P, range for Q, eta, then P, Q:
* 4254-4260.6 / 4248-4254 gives 2.4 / 8.10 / 7.7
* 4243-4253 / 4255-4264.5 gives 1.8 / 8.13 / 8.4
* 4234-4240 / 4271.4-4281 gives 1.0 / 8.21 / 9.2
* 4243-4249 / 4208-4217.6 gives 1.6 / 7.42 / 7.8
